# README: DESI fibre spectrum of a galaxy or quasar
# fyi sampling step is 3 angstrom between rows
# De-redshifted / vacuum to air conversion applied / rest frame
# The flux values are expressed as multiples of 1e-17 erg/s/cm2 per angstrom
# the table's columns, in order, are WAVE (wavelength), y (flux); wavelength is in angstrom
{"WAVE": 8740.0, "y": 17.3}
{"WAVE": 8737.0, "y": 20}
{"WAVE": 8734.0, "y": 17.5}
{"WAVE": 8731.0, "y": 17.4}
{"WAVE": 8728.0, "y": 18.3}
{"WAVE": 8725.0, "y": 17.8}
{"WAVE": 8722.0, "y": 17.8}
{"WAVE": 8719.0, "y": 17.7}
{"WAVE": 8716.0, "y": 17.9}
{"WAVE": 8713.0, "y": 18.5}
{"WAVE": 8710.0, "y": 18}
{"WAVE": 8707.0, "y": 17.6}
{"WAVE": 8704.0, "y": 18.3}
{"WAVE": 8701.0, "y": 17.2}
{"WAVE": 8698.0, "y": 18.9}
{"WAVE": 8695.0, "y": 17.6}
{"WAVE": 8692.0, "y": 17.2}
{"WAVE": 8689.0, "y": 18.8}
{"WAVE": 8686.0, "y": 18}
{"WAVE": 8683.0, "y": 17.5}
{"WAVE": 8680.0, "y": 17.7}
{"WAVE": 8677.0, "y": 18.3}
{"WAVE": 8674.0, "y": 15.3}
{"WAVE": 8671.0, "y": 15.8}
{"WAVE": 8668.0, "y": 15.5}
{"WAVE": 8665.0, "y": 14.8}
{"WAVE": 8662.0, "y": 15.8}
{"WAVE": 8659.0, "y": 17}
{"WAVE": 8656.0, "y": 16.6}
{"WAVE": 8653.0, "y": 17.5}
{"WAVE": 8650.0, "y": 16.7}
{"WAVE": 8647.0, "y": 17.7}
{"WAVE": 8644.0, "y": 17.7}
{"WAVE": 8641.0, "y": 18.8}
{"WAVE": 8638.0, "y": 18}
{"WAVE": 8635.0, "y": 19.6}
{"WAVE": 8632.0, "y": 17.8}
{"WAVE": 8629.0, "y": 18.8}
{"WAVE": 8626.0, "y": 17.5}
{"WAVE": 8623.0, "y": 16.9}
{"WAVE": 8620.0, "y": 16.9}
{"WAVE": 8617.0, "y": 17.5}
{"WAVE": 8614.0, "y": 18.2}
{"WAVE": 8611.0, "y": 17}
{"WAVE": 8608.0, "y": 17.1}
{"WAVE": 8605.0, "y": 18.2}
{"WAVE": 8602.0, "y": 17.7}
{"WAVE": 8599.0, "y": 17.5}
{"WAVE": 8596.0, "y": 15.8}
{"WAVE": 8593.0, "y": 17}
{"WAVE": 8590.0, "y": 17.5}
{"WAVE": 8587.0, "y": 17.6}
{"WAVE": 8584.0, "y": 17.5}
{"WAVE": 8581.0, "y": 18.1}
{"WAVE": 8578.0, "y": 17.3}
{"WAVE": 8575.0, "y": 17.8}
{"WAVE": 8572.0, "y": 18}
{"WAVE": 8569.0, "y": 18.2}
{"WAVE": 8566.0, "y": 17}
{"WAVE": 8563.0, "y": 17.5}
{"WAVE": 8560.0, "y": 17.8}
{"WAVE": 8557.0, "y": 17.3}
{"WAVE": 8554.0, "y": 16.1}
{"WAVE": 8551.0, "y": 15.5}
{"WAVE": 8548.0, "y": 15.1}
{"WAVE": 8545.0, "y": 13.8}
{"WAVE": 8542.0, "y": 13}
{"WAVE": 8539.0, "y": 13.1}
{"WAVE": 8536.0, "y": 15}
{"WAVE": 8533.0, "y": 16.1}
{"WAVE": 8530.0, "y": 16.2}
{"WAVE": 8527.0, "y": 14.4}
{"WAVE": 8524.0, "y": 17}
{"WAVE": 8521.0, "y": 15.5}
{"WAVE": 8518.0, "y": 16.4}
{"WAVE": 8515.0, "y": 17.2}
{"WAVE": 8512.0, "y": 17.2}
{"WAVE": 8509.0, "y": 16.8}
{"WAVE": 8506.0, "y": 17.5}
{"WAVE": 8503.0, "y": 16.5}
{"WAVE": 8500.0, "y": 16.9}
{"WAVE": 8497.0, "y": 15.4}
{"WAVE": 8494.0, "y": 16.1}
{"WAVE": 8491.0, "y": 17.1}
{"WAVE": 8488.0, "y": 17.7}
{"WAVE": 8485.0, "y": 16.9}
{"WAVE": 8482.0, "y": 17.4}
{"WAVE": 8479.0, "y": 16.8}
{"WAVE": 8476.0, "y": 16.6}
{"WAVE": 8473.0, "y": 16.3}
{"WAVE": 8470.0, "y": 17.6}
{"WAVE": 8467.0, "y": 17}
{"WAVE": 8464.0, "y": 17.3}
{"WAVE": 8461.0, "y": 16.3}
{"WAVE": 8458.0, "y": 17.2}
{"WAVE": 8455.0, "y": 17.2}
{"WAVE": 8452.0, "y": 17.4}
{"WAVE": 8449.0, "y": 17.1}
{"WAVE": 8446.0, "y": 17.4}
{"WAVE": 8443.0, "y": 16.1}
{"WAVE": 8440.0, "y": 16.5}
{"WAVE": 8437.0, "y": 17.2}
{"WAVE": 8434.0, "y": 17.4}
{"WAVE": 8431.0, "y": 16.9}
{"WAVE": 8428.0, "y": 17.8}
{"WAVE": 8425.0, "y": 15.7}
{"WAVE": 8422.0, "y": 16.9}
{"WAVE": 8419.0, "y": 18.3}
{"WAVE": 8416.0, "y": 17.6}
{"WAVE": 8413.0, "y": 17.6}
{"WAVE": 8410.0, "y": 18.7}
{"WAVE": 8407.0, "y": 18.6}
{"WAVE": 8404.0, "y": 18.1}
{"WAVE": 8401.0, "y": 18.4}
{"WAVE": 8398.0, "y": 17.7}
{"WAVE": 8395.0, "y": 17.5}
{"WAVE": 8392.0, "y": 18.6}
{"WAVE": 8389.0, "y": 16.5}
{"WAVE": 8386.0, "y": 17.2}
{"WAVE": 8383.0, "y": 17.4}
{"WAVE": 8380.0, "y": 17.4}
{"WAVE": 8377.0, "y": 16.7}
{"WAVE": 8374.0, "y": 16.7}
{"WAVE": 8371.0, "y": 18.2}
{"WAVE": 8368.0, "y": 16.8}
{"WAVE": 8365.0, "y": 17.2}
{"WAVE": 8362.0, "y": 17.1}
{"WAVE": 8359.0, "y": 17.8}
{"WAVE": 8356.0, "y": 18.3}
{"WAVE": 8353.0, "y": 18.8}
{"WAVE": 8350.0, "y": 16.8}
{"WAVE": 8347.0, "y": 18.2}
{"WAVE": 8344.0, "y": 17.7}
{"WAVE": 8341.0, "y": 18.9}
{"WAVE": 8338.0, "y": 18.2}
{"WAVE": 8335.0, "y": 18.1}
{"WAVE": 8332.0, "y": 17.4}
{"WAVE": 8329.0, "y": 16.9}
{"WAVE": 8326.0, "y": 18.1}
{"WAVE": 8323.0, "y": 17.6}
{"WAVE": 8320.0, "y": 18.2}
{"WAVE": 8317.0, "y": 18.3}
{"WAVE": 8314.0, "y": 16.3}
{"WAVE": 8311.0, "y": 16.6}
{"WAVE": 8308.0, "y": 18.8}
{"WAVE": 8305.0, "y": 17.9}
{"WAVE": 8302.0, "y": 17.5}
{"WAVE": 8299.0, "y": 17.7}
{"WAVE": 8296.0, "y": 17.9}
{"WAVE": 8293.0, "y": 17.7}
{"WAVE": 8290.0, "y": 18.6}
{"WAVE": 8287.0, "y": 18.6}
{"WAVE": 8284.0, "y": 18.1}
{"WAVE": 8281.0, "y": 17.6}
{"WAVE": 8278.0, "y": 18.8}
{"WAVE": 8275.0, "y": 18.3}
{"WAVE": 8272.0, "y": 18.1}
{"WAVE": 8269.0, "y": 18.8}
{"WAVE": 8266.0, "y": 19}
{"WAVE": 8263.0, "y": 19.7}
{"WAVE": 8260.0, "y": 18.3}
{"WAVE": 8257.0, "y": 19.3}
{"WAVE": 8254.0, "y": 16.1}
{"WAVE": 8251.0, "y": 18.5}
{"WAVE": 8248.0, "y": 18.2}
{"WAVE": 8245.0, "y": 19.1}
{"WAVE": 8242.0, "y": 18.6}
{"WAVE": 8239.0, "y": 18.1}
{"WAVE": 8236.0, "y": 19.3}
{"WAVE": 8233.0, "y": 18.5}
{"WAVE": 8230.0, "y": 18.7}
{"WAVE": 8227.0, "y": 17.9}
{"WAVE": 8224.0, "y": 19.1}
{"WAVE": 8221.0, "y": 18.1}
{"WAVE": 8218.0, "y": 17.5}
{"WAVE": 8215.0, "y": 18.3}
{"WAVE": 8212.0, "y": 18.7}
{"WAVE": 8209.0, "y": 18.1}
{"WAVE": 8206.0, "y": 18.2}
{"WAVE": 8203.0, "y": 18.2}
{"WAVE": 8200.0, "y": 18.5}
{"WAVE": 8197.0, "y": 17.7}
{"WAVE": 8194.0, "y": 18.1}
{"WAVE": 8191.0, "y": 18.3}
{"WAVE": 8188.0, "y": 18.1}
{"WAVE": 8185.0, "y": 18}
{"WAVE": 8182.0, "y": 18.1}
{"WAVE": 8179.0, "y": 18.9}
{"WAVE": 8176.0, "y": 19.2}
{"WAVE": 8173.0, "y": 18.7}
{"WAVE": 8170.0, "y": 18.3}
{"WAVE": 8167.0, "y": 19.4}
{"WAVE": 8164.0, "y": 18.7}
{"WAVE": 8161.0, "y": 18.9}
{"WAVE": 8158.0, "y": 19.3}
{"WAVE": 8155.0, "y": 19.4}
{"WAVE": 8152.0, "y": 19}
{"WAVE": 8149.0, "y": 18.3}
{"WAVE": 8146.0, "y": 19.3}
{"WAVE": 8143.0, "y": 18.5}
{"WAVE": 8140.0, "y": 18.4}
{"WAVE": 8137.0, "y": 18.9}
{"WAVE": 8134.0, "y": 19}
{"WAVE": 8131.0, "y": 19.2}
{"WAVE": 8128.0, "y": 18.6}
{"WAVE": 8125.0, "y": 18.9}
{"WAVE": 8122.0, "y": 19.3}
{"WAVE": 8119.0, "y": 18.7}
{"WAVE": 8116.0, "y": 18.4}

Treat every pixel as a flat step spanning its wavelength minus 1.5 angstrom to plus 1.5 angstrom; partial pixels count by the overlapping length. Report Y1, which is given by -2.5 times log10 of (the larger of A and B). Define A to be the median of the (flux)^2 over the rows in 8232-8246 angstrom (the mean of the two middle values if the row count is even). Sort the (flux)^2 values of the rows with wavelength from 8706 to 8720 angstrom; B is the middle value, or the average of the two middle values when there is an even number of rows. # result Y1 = -6.35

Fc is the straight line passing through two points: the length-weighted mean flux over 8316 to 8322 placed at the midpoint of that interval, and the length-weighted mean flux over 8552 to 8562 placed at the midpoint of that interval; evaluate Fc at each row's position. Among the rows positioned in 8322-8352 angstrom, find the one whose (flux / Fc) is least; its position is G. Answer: 8350.0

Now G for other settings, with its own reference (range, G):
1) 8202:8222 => 8218.0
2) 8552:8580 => 8554.0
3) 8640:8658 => 8656.0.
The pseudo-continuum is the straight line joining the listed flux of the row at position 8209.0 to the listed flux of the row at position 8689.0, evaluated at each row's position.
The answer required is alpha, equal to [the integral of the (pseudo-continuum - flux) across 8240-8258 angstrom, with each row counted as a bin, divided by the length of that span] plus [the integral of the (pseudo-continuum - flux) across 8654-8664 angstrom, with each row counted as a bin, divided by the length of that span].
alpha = 2.2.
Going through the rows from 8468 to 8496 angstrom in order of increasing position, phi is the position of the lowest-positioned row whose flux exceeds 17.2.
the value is 8470.0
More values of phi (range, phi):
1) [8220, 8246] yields 8221.0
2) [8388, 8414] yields 8392.0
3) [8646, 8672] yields 8647.0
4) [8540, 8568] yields 8557.0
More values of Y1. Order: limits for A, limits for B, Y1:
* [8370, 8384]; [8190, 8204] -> -6.30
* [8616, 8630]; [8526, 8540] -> -6.22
